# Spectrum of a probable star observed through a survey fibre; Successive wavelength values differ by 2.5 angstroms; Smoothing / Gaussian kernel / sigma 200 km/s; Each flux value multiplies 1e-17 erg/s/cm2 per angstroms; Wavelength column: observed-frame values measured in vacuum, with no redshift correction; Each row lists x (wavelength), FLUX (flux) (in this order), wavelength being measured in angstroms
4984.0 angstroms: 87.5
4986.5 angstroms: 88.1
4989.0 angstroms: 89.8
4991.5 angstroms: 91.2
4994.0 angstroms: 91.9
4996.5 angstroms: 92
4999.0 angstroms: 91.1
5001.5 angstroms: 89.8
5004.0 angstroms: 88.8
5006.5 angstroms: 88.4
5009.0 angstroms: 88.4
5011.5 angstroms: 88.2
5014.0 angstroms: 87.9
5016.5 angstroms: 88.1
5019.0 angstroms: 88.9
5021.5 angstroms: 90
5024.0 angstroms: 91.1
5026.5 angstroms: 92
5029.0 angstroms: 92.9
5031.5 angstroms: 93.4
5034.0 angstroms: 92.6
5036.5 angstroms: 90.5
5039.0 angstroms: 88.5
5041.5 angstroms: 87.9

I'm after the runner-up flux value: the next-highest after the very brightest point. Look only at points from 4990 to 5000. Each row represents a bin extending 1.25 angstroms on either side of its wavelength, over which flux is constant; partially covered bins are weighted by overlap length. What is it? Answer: 91.9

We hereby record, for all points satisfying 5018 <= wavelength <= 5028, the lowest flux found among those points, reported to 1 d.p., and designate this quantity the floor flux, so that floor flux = 88.9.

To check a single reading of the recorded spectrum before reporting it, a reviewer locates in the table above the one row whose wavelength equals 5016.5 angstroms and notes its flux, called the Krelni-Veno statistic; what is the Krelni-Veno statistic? 88.1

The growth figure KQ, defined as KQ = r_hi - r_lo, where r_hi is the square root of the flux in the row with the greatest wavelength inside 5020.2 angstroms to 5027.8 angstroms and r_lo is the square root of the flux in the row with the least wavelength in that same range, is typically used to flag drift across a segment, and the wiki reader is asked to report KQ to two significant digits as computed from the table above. 0.10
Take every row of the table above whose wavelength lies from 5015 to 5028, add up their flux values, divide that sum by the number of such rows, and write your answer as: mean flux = 90.0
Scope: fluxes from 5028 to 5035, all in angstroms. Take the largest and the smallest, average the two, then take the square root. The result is 9.64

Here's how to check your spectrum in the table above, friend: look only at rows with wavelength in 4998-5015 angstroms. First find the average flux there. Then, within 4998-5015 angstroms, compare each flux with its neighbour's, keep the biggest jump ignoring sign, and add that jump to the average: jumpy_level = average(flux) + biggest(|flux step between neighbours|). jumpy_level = 90.2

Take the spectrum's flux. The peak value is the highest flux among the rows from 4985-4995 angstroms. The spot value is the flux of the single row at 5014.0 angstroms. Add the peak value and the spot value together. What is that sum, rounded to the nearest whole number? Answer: 180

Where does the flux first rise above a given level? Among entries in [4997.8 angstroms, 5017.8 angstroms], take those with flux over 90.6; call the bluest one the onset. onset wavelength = 4999.0 angstroms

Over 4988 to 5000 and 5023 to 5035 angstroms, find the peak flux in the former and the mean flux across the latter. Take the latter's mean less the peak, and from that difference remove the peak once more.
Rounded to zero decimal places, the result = -92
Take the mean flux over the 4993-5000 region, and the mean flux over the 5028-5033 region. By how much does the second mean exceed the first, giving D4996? 1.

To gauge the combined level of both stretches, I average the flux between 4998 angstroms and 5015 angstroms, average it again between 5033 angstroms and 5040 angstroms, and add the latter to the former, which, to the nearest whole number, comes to 179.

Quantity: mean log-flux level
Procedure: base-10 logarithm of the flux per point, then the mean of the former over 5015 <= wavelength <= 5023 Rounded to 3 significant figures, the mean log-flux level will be 1.95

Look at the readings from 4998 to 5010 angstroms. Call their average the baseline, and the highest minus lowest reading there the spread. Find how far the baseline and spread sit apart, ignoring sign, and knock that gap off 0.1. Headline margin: -86.5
